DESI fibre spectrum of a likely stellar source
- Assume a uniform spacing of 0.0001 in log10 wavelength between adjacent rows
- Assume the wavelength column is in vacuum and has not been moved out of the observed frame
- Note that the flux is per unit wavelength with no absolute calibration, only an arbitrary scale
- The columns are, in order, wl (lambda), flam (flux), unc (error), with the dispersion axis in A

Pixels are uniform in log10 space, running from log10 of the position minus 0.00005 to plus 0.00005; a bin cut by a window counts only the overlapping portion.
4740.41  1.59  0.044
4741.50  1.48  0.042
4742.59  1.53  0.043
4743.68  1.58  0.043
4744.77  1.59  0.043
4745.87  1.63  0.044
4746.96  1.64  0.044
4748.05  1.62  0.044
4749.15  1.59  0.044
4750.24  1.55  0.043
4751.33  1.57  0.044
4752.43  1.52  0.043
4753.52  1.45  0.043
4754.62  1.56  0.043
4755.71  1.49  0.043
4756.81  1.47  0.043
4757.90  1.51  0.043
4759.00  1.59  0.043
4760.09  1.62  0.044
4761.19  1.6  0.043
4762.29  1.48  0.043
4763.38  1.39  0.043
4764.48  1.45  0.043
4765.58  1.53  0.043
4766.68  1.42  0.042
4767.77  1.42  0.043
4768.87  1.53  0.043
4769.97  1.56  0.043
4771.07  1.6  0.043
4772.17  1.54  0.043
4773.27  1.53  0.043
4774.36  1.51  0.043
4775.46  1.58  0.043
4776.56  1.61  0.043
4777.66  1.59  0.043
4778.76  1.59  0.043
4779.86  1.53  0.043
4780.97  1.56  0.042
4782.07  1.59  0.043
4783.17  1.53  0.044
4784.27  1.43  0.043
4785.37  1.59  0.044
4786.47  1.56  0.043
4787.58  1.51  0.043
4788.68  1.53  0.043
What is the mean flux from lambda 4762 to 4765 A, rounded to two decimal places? 1.44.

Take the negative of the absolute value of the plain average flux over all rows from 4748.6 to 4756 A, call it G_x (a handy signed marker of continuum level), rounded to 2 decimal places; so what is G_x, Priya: -1.53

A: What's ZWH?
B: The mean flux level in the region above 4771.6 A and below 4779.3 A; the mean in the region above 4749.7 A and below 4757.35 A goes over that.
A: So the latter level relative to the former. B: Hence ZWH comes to 0.97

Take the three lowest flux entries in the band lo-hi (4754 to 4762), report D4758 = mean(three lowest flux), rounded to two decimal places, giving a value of 1.49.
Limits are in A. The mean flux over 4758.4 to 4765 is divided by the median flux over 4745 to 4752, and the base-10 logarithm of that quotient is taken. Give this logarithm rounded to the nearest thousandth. -0.023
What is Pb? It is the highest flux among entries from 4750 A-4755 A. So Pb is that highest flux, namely 1.57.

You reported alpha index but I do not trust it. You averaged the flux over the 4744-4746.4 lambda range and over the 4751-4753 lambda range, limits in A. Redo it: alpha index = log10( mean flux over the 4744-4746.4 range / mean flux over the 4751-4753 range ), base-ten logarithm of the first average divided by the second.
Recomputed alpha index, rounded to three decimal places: 0.018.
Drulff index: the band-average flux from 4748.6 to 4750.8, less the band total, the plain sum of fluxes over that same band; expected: -1.57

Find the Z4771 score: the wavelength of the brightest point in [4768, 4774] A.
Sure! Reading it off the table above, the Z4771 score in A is 4771.07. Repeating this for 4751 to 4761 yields 4760.09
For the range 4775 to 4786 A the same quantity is 4776.56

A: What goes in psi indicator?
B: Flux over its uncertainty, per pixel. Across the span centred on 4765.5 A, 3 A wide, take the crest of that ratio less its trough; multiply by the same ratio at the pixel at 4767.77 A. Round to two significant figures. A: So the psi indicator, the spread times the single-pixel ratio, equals 61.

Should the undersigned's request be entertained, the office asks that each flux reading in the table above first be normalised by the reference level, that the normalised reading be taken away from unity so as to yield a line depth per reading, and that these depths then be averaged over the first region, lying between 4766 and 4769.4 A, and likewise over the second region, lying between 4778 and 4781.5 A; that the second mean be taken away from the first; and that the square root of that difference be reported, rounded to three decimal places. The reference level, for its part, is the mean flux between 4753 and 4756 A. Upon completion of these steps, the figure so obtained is 0.262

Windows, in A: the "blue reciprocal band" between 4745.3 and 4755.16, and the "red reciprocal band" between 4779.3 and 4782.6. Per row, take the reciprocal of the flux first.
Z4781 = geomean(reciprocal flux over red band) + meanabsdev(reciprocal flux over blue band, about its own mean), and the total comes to 0.659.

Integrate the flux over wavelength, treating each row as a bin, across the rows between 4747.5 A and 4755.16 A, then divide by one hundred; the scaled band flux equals 0.1188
